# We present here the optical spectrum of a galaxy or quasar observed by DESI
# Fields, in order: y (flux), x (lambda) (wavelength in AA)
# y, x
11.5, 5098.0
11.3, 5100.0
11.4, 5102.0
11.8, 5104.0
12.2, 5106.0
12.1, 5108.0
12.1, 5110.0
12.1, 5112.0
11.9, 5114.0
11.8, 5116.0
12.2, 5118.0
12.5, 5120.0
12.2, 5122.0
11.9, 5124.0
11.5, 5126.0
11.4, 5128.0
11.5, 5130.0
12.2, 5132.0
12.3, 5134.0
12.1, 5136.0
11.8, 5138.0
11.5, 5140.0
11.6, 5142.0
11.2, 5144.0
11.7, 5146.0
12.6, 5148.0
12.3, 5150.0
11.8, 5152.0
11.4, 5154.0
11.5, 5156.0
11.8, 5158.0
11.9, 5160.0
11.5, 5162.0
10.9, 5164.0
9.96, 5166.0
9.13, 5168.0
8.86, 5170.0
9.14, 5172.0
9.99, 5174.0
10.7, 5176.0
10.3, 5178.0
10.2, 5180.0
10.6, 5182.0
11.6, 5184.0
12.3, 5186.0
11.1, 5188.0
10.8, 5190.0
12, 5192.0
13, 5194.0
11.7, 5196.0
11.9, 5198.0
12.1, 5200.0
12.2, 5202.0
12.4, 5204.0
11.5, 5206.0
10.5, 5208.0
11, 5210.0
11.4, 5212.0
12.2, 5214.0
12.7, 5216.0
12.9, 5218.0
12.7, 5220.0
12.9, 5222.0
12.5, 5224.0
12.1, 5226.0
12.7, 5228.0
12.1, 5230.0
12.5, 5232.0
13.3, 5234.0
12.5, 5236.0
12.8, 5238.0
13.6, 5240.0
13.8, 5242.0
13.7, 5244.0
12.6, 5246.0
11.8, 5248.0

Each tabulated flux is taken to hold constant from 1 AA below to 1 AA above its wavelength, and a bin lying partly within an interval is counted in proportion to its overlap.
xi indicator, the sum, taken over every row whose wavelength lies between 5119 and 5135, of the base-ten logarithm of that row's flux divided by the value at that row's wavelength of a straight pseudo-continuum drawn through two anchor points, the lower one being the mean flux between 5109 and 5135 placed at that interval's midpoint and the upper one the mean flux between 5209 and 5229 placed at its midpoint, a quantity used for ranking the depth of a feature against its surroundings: -0.016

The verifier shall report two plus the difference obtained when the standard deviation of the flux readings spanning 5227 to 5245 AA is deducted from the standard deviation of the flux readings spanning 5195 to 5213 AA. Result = 1.99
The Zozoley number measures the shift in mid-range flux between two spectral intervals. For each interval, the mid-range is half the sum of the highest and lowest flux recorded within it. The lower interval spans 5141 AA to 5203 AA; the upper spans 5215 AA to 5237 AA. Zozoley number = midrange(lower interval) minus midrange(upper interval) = -1.8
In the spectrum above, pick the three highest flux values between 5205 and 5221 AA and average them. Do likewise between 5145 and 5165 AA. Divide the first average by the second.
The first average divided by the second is 1.04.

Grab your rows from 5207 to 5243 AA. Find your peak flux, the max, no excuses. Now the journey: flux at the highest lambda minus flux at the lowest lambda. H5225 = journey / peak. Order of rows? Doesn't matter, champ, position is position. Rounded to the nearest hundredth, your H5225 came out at 0.24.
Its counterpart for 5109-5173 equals -0.23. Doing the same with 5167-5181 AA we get 0.10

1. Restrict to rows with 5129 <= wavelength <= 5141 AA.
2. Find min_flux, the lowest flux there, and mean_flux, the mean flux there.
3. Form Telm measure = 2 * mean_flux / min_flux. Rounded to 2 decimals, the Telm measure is 2.07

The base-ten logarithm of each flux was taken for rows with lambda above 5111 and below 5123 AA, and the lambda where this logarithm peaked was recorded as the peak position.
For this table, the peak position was 5120.0 AA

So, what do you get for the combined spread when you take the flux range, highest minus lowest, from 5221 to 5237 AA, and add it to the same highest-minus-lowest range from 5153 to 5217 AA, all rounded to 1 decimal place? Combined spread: 5.3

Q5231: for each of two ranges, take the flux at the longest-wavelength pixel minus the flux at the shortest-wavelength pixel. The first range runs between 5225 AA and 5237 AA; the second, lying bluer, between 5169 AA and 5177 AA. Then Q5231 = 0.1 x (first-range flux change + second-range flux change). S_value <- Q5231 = 0.22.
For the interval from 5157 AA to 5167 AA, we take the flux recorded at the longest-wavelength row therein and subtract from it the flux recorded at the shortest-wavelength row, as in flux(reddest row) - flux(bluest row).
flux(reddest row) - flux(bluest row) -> -1.8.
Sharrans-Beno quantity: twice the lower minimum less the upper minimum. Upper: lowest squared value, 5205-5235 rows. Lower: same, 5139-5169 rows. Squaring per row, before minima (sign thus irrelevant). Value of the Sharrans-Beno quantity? 56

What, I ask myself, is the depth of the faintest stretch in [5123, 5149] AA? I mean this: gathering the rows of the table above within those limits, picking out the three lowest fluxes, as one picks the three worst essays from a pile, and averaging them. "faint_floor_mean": 11.4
